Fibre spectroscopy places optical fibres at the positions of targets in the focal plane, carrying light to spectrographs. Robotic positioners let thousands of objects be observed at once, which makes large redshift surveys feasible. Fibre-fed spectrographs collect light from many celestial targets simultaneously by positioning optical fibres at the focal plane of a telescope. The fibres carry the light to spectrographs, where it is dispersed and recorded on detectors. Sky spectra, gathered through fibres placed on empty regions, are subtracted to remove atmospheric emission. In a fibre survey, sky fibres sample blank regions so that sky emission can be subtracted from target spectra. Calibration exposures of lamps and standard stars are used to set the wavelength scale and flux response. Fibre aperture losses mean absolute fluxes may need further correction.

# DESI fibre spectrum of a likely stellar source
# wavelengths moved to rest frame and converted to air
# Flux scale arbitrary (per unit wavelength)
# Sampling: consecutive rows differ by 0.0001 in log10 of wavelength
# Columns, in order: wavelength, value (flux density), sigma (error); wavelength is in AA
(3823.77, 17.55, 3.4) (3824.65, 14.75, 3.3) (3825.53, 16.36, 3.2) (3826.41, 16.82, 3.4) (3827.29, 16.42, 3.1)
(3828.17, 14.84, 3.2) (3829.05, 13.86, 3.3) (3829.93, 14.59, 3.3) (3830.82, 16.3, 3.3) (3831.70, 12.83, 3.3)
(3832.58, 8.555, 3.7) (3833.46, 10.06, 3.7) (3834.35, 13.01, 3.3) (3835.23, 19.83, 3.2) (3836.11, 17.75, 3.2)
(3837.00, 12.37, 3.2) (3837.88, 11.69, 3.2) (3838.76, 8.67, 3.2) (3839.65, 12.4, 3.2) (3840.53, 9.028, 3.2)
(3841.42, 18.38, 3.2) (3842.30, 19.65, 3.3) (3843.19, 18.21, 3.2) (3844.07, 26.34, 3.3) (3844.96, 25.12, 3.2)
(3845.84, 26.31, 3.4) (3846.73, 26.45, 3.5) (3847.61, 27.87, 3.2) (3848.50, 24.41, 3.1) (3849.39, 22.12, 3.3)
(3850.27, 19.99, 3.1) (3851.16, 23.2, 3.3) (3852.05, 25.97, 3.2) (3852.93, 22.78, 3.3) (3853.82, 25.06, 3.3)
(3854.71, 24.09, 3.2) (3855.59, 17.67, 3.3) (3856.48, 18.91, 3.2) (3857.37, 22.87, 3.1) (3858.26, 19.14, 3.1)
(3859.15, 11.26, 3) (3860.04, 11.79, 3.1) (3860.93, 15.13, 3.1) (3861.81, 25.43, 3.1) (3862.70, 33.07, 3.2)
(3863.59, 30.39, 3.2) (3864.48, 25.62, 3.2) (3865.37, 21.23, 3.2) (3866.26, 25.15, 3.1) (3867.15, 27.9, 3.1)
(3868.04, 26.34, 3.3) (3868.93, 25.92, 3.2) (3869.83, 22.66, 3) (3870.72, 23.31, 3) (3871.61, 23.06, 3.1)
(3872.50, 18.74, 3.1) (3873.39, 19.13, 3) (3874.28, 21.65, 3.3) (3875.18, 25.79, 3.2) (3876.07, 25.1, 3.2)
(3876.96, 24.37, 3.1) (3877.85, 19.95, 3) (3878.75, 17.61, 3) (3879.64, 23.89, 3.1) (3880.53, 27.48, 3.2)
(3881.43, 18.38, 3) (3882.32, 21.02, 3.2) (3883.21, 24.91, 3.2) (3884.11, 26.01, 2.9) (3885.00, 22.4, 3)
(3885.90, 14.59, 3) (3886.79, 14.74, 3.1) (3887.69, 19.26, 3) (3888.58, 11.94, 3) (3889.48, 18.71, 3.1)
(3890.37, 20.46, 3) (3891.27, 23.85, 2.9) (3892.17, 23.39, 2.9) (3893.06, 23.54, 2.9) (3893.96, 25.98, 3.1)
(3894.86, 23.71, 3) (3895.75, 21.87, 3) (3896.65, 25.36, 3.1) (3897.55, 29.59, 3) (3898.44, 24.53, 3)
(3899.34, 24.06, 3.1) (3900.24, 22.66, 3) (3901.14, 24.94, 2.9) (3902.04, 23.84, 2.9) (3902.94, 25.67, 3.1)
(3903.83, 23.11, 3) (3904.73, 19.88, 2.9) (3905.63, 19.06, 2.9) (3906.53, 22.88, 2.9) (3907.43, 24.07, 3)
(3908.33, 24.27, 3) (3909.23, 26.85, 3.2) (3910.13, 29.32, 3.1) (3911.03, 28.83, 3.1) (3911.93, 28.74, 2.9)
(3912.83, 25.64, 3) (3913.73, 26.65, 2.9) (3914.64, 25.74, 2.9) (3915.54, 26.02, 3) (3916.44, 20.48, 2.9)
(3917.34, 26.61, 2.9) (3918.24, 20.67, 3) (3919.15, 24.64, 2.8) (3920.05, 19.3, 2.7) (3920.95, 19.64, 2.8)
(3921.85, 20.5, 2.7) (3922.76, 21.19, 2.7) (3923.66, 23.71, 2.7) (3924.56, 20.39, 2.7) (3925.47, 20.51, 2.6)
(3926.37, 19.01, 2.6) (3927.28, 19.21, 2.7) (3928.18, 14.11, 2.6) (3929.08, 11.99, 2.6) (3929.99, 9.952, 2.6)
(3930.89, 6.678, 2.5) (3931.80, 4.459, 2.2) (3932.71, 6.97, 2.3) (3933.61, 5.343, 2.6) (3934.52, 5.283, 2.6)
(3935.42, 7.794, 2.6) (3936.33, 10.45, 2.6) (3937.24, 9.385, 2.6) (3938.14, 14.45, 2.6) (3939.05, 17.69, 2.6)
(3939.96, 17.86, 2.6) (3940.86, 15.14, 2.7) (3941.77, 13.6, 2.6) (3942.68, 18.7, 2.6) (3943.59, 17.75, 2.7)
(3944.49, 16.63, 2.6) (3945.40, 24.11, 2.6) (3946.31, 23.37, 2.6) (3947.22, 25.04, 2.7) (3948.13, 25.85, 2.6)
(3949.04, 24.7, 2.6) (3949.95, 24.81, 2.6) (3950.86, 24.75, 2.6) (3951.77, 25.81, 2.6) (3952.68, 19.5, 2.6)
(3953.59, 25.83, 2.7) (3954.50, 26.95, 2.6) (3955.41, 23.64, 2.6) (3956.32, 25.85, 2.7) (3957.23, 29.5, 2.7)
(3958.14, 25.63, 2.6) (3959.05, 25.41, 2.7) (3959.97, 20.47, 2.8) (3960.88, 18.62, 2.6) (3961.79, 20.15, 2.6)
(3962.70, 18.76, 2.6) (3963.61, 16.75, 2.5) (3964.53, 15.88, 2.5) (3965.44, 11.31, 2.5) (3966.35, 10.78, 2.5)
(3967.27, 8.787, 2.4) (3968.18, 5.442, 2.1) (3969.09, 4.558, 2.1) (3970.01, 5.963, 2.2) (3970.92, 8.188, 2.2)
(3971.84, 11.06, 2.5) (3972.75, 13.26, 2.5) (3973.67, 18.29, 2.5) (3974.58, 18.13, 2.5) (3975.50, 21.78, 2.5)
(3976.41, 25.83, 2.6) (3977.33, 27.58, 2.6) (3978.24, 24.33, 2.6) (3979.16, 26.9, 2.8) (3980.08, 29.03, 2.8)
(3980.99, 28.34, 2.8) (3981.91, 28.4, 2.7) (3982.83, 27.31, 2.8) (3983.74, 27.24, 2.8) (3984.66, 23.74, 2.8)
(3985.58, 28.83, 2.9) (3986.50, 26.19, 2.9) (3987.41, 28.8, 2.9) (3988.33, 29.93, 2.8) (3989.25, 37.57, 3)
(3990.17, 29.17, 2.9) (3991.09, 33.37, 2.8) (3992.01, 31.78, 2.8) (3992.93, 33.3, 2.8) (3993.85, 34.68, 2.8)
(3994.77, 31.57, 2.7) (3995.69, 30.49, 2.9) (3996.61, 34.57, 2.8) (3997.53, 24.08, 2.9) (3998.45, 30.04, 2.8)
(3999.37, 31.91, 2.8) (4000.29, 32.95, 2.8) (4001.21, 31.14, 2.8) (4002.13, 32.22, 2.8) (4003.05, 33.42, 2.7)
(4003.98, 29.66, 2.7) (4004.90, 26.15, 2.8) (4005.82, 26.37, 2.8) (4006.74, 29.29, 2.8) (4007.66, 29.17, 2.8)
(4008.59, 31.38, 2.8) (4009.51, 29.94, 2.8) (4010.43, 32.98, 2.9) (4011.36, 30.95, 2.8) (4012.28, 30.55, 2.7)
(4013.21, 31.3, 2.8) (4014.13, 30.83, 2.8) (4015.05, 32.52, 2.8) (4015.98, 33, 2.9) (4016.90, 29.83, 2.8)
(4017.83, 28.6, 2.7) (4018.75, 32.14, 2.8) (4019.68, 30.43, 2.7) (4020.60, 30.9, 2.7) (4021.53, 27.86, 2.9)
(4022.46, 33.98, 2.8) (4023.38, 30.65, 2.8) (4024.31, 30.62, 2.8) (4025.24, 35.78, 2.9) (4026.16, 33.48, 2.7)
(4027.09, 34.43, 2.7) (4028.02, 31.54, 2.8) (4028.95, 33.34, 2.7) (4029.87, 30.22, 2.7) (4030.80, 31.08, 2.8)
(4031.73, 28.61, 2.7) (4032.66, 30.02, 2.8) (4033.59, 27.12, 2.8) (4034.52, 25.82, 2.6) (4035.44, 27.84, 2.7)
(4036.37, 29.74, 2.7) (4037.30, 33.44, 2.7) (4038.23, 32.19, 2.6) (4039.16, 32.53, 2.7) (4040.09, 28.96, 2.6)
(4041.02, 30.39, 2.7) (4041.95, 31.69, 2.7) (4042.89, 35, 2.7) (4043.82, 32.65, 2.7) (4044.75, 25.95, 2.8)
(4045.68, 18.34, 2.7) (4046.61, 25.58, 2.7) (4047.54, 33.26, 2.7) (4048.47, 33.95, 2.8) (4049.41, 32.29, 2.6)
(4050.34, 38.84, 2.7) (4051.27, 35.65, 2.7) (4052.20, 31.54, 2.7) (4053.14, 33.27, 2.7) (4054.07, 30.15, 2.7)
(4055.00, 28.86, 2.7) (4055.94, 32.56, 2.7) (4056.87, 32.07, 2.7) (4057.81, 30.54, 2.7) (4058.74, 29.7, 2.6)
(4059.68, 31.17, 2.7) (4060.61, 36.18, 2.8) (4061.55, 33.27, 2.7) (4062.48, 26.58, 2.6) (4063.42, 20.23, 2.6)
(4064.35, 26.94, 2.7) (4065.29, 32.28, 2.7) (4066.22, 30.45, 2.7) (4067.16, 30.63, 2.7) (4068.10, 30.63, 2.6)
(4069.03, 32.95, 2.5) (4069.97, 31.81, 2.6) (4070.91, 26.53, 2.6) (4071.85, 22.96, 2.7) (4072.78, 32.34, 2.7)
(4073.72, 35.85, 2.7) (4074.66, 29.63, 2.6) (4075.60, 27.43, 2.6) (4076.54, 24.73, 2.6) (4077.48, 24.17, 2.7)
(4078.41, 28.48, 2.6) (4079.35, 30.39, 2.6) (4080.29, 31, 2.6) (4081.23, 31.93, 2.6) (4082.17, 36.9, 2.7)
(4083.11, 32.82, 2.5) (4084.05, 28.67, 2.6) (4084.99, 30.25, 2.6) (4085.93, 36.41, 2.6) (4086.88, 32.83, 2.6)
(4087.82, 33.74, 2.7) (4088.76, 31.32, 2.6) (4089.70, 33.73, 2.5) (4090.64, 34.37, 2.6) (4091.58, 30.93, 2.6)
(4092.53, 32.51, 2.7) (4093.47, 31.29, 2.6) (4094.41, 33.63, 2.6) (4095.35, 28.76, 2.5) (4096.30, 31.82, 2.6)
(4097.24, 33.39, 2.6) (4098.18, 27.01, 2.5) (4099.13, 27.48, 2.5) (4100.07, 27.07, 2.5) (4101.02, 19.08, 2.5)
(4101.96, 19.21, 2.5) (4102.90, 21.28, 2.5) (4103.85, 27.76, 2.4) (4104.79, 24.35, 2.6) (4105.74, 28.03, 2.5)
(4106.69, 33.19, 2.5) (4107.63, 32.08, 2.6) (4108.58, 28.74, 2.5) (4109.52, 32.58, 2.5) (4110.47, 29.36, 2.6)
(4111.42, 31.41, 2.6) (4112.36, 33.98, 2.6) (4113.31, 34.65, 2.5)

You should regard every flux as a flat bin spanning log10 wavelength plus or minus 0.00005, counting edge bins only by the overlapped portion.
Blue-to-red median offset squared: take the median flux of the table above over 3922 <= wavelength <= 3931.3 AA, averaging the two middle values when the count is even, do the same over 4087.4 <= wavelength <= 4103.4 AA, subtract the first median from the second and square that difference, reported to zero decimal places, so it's 148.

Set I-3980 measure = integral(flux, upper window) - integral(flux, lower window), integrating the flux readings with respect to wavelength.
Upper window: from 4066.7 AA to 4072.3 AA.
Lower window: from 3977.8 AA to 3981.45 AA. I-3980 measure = 65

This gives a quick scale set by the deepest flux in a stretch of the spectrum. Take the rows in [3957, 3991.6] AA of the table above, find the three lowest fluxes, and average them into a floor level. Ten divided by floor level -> 1.9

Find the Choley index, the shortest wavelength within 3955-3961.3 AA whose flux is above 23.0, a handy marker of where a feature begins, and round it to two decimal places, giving 3955.41 AA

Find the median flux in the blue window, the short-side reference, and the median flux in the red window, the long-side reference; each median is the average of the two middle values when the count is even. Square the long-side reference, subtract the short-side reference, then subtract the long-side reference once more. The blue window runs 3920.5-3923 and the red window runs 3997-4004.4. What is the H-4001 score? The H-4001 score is 942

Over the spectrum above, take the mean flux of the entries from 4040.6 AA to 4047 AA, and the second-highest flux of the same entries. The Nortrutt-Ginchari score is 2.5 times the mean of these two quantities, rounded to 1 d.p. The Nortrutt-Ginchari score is 76.5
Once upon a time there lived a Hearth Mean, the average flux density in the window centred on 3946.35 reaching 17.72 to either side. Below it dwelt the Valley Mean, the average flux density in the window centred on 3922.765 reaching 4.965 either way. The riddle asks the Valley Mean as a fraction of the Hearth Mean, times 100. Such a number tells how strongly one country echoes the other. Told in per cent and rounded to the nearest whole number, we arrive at 115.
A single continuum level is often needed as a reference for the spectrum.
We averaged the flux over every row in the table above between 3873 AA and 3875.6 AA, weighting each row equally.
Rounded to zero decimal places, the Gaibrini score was 22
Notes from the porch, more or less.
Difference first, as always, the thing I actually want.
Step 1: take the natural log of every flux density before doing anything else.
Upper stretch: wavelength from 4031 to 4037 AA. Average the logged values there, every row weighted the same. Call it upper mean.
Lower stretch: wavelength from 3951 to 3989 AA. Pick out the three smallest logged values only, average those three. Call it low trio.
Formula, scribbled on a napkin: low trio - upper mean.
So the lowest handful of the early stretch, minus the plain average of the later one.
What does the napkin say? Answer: -1.7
